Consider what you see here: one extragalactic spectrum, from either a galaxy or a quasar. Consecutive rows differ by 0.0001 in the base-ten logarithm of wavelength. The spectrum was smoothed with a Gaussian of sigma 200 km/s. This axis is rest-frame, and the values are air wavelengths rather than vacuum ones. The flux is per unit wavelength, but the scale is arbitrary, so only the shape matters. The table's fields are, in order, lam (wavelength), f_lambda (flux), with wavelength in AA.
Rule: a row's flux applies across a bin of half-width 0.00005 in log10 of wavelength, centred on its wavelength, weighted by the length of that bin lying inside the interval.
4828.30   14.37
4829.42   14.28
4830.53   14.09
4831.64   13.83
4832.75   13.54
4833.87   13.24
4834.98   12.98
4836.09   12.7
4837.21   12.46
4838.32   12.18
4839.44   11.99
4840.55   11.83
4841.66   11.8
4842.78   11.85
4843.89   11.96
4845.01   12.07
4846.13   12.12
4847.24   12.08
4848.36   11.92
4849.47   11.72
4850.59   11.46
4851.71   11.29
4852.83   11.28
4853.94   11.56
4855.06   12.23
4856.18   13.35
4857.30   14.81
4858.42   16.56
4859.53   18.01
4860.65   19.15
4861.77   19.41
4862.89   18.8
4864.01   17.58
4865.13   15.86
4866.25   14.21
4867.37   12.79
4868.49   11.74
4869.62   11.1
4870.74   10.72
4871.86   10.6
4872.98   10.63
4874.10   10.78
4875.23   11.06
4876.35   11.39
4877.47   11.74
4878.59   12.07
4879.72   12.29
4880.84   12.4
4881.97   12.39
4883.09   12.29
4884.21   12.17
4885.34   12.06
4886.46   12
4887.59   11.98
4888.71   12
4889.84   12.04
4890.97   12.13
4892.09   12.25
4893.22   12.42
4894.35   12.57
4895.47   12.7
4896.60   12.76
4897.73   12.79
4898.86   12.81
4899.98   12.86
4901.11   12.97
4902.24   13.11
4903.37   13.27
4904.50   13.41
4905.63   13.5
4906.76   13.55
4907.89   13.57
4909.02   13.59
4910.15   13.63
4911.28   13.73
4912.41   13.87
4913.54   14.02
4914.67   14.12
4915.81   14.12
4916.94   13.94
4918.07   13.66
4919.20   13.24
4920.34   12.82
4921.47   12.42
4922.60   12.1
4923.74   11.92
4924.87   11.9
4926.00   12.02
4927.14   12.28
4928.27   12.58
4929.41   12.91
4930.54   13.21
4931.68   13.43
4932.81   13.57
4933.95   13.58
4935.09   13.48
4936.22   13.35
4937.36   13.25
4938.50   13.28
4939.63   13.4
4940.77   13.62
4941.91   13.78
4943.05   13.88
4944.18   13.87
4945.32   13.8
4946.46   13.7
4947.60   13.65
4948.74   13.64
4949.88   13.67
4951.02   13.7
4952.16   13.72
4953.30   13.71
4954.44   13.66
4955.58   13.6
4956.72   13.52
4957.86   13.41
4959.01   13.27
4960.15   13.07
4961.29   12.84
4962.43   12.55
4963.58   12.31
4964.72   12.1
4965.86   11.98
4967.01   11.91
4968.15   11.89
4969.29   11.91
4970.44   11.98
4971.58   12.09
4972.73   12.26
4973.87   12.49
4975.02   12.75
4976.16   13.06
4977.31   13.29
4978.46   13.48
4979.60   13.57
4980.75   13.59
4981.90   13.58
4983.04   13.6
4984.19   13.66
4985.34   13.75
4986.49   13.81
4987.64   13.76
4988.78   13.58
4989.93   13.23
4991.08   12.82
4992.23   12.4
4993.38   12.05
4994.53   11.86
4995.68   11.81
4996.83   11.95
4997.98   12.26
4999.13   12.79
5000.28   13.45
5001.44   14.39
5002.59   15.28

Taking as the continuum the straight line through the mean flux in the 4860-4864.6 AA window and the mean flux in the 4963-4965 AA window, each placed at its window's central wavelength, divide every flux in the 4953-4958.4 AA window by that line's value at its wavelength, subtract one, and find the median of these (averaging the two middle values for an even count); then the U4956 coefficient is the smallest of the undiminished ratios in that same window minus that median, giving 0.998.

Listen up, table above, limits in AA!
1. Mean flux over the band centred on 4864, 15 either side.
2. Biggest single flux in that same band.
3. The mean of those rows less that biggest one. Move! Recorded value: -6.0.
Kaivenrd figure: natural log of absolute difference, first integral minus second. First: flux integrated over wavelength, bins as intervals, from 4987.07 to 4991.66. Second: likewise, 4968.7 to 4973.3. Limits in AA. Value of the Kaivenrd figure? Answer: 1.8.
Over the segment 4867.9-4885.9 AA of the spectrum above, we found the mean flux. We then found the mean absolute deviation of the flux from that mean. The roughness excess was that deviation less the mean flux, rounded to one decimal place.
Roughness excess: -11.0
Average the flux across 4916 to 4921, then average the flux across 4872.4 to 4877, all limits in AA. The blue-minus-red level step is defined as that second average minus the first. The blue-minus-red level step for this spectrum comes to -2.5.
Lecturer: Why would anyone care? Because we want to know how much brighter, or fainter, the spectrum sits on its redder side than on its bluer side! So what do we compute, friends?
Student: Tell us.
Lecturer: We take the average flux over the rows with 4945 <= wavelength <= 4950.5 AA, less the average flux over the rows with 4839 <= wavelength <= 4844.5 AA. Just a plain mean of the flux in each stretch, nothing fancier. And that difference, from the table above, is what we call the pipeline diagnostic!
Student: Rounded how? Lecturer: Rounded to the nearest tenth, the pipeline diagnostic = 1.8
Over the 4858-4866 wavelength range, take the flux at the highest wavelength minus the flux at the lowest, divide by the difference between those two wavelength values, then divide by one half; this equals -0.21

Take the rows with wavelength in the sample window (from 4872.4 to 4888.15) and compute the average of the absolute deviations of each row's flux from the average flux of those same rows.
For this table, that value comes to 0.49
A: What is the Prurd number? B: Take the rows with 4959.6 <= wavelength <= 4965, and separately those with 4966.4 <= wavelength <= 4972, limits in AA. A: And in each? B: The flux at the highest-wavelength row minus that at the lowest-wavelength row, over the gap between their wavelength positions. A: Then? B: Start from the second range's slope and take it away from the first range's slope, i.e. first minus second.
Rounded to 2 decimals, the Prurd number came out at -0.25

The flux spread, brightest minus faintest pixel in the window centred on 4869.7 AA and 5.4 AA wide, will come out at 2.2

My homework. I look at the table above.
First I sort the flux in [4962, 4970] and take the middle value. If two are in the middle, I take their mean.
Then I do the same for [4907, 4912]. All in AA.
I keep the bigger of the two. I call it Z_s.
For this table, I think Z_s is 13.6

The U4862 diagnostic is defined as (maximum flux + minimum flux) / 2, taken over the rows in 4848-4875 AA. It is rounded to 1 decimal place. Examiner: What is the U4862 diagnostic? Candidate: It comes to 15.0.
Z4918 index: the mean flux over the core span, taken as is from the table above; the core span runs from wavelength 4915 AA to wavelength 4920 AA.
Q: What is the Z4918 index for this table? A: 13.7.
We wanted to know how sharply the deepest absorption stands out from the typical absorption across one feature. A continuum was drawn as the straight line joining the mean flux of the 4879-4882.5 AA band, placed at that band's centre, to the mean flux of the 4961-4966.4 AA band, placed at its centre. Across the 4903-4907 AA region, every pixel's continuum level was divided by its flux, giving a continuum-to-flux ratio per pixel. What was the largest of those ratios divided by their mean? 1.01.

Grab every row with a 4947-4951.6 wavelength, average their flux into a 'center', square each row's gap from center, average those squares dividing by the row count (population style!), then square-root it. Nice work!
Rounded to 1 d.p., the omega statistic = 0.0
